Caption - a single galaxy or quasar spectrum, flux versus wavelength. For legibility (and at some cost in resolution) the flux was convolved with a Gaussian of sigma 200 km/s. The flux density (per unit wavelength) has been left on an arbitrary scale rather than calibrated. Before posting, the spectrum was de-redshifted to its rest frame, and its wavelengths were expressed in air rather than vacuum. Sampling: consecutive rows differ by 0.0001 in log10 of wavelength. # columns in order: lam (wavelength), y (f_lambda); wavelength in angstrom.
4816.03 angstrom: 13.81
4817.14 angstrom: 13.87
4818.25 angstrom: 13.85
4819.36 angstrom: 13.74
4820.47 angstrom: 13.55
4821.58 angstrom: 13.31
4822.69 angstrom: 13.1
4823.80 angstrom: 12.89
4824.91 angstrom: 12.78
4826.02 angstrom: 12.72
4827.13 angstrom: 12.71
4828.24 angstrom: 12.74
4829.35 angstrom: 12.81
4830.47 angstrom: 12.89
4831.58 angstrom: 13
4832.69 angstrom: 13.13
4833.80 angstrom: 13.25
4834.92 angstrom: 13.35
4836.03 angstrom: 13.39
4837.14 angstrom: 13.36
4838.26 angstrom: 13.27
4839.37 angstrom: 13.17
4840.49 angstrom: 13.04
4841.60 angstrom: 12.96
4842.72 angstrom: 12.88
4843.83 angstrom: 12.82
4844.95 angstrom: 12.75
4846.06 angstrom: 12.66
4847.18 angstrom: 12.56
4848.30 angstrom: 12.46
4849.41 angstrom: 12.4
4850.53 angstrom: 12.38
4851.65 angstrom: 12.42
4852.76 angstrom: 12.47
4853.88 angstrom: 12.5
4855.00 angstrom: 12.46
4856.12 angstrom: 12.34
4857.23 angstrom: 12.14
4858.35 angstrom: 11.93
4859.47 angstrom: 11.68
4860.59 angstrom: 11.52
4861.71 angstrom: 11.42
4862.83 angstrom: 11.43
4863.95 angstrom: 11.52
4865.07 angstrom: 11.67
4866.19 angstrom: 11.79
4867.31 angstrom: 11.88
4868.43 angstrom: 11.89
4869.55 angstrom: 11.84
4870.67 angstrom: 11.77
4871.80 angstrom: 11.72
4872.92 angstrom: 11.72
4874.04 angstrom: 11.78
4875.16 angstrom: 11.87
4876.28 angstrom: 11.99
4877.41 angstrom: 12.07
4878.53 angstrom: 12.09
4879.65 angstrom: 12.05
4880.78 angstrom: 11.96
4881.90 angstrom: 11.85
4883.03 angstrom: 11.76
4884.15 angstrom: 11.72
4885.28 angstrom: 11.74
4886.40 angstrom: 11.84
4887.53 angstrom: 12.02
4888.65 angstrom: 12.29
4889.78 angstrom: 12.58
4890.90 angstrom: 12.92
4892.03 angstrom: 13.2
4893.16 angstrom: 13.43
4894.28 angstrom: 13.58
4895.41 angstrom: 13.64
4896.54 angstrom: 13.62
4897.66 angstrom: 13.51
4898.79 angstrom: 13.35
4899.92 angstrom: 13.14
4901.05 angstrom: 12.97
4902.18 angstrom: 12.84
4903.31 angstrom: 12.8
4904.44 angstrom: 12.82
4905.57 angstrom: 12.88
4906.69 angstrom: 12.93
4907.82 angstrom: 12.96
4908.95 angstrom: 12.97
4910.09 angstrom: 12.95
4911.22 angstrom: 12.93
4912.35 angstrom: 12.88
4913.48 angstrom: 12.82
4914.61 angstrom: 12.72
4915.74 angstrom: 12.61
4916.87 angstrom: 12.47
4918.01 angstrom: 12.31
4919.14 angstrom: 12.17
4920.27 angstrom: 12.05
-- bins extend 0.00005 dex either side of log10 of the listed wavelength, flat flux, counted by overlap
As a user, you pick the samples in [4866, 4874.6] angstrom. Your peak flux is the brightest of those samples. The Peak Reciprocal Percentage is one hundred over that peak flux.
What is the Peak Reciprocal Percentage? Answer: 8.4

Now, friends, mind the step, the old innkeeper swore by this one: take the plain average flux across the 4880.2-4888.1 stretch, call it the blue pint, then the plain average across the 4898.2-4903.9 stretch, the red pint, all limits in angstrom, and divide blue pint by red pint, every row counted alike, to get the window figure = 0.91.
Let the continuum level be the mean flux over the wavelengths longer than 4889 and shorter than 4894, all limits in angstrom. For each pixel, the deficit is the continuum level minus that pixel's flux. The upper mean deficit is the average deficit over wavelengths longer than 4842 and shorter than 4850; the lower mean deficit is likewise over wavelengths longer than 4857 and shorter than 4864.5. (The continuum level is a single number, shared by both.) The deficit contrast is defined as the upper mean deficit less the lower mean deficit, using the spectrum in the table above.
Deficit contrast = -1.0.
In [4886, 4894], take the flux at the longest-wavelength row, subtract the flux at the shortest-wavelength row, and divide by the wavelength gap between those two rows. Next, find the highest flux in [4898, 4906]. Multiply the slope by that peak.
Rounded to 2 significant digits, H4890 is 3.1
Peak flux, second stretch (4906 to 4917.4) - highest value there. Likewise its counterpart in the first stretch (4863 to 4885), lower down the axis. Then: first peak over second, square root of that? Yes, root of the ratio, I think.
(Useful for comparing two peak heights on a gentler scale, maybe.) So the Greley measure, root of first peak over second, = 0.97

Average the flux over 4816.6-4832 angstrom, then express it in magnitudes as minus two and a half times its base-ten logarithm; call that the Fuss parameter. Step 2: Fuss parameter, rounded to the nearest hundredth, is -2.80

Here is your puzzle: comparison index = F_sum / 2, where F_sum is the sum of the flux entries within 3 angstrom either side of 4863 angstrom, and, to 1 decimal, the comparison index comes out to 28.8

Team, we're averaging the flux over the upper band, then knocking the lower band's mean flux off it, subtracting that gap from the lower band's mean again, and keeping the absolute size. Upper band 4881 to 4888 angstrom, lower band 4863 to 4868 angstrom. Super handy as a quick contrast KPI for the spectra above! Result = 11.6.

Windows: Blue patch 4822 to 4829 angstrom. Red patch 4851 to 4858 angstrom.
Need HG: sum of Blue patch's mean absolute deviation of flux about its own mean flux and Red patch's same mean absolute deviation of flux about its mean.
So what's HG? 0.21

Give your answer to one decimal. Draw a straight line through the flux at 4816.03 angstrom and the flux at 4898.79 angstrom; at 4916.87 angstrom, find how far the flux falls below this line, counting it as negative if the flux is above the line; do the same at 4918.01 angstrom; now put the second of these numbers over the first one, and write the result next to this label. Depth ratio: 1.2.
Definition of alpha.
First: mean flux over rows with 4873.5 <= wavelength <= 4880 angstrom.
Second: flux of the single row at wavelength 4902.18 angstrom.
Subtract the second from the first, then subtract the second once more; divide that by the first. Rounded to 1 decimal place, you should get -1.1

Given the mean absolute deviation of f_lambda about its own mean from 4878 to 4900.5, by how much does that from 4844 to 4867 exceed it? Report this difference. -0.3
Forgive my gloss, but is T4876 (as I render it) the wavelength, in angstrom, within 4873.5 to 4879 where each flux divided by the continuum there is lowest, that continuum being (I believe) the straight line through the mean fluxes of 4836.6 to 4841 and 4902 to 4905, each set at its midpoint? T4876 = 4874.04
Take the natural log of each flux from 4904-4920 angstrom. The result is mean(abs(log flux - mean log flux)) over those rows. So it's 0.016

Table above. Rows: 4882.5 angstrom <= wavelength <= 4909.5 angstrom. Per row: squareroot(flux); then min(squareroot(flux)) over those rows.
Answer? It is 3.42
